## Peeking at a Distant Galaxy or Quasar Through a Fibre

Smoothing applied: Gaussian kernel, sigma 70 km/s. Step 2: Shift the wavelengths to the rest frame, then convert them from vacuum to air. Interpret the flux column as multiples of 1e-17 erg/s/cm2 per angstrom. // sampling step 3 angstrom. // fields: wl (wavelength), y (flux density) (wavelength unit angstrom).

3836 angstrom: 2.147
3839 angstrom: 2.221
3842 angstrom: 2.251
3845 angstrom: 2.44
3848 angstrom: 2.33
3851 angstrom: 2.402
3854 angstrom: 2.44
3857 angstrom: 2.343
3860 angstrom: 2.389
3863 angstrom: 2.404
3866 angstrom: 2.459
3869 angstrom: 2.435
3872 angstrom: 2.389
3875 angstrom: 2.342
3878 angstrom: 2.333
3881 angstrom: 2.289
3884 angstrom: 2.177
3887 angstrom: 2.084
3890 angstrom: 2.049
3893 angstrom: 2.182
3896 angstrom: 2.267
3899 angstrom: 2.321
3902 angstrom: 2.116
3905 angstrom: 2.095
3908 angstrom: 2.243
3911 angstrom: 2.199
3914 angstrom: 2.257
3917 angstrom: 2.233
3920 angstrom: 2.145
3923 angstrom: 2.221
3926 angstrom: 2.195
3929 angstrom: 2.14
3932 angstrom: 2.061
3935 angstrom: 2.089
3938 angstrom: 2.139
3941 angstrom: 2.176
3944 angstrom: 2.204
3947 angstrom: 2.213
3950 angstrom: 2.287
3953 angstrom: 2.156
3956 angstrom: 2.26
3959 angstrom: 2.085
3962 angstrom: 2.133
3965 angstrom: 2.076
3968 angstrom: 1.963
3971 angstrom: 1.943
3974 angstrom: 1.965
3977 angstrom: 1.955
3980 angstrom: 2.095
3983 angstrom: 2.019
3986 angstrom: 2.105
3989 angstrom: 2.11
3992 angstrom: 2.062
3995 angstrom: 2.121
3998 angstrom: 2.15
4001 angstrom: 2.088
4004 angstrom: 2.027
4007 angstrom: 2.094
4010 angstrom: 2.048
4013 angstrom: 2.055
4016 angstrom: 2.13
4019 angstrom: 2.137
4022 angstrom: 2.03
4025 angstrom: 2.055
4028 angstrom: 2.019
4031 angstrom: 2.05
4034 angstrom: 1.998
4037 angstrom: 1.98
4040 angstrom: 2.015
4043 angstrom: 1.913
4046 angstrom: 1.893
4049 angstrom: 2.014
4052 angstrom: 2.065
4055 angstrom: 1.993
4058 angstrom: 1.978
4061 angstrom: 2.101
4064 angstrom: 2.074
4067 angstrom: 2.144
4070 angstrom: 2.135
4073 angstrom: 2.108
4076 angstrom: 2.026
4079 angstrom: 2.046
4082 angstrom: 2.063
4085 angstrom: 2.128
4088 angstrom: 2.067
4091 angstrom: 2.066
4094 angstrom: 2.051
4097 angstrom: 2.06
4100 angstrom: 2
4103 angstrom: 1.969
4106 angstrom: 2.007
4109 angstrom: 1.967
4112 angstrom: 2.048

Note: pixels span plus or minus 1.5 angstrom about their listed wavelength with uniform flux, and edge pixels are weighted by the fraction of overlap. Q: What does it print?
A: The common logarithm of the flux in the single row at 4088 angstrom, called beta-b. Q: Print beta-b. 0.32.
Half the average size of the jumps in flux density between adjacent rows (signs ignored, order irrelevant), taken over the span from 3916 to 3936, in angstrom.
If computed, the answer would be 0.029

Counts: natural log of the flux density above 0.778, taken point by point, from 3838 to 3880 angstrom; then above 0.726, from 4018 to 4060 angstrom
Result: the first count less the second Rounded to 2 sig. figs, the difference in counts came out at 13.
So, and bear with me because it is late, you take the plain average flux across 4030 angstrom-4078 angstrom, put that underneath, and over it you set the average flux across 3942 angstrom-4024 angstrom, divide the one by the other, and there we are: 1.03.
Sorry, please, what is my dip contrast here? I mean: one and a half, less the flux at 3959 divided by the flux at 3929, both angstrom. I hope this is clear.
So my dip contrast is 0.53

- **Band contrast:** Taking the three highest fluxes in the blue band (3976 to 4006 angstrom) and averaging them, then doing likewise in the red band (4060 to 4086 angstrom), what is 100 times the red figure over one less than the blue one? 190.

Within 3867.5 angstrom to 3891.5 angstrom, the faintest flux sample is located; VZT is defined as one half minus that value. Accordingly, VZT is -1.55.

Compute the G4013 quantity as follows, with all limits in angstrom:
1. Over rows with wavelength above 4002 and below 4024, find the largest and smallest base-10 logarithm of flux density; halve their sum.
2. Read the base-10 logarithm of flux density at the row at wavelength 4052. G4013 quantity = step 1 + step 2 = 0.633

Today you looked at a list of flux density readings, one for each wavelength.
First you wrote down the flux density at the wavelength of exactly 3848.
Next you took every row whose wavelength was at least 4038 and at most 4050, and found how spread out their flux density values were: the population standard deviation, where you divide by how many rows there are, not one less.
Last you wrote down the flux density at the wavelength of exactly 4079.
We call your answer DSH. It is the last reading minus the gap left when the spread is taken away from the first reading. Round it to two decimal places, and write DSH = -0.23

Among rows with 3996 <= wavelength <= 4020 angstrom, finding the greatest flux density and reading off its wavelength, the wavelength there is 3998 angstrom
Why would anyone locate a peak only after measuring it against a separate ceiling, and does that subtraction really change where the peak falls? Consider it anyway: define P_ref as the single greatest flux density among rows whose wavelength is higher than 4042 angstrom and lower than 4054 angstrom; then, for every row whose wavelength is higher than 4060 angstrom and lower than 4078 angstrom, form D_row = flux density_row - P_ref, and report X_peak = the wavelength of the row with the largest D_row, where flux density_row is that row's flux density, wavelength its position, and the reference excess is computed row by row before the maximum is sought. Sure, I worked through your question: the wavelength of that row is 4067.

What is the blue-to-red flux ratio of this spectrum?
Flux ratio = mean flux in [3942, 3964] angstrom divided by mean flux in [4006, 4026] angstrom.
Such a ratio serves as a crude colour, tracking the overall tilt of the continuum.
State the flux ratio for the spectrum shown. 1.05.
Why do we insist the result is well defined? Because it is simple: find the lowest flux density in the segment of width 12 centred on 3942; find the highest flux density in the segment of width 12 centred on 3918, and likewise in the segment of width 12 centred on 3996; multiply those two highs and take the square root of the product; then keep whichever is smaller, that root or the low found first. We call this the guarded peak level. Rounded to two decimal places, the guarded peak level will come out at 2.14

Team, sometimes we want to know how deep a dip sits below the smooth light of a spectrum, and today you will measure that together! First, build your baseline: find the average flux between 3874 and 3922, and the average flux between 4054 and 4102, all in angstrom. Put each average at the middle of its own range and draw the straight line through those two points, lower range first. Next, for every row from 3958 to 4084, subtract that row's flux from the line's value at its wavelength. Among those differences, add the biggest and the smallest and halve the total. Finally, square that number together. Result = 0.0046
